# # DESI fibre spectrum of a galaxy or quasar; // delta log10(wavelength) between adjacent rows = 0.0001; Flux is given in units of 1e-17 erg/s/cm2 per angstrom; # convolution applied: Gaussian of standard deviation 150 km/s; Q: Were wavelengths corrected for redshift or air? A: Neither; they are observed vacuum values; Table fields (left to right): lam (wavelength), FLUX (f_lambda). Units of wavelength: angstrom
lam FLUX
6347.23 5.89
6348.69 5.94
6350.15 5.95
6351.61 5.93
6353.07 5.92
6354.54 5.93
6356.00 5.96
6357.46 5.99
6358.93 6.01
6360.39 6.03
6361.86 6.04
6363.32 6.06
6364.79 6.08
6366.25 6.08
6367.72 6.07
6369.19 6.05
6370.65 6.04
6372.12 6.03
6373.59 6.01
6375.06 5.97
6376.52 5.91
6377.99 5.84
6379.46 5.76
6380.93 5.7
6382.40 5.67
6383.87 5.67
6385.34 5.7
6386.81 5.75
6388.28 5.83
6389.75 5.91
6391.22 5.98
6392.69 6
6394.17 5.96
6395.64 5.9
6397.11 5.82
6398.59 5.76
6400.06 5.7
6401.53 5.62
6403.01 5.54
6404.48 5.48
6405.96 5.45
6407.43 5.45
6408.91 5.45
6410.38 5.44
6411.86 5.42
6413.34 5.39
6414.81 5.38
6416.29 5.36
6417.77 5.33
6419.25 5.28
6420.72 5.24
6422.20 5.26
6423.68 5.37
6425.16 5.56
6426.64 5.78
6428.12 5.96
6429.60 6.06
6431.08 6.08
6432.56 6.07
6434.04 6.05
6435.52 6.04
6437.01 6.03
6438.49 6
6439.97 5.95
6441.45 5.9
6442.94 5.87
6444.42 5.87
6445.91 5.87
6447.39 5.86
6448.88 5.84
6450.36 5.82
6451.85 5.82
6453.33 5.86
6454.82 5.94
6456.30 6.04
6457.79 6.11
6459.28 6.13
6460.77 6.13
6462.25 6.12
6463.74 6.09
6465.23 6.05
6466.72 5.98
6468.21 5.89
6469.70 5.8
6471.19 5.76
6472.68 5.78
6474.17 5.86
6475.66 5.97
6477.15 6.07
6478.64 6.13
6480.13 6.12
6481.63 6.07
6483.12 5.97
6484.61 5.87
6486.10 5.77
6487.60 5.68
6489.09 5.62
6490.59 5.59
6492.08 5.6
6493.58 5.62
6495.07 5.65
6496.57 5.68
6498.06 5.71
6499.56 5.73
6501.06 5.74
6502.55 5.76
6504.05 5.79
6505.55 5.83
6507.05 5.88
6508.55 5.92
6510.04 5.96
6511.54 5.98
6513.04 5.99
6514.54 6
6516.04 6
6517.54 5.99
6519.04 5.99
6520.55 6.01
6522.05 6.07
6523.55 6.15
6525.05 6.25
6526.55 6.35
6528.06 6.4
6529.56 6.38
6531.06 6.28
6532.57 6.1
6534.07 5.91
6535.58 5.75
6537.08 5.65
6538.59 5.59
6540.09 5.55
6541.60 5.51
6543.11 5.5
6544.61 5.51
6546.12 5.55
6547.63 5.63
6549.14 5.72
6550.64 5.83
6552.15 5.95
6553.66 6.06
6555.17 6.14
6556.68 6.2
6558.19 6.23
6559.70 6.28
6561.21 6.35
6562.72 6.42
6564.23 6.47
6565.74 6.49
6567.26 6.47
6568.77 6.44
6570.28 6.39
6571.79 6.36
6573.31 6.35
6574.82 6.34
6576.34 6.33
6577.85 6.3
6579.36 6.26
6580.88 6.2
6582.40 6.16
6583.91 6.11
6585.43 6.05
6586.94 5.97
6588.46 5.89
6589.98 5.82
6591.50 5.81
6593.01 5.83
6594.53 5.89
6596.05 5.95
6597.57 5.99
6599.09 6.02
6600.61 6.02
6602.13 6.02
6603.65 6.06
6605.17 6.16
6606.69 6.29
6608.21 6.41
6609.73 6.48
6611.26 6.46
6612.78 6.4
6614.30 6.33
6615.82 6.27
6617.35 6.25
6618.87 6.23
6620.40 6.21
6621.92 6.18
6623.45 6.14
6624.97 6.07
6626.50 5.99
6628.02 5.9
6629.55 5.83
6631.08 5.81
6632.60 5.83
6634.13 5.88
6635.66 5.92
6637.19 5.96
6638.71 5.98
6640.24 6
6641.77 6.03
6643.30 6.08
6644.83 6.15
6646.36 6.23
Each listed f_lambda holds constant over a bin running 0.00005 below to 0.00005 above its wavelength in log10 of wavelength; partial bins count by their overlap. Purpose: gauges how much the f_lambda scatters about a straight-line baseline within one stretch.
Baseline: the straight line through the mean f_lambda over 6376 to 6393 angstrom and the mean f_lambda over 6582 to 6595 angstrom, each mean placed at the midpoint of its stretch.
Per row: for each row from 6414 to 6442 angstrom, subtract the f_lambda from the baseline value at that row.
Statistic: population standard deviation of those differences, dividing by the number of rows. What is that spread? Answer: 0.33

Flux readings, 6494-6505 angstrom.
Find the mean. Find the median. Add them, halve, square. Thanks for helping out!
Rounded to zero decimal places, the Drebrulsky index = 33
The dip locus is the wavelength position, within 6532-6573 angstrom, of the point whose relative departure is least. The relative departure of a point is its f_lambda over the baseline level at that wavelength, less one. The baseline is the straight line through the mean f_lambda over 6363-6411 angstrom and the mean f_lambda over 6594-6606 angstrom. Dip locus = 6543.11 angstrom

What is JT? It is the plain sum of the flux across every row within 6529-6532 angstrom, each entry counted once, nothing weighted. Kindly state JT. 12.7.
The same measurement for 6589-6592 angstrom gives 11.6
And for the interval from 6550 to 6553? 11.8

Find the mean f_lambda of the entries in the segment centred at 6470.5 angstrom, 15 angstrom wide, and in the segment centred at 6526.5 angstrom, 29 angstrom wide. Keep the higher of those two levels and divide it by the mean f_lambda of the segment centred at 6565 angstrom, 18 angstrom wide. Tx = 0.945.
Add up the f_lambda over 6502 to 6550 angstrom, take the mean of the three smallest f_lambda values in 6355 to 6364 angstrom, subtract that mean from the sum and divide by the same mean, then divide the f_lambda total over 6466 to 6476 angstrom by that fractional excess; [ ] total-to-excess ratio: 1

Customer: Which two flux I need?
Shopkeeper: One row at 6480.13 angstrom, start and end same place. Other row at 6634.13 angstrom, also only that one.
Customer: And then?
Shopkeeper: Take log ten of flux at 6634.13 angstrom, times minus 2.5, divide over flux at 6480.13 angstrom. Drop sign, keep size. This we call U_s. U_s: 0.314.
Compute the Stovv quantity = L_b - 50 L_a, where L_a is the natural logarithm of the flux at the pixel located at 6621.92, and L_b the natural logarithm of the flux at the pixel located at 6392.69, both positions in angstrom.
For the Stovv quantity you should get -89.3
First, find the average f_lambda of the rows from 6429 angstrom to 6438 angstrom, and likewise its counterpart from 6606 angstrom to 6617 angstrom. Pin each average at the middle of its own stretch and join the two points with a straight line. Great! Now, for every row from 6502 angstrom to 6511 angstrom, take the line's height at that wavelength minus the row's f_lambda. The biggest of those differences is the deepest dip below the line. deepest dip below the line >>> 0.42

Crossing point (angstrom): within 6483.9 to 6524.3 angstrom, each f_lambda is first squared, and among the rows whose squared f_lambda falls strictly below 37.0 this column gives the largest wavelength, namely 6522.05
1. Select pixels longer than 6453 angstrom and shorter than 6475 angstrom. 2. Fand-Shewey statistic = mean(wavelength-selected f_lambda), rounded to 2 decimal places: 5.97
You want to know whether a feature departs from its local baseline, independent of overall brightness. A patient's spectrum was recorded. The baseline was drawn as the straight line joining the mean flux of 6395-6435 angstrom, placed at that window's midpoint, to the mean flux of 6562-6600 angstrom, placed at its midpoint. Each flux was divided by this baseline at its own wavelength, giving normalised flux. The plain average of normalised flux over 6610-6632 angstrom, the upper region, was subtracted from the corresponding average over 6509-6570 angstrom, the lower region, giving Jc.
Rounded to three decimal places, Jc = 0.025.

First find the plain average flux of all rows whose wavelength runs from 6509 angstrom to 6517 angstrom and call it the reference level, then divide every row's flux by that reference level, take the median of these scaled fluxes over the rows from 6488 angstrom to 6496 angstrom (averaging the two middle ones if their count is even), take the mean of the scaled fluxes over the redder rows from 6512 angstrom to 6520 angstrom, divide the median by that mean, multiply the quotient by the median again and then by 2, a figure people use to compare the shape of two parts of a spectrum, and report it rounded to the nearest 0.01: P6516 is 1.76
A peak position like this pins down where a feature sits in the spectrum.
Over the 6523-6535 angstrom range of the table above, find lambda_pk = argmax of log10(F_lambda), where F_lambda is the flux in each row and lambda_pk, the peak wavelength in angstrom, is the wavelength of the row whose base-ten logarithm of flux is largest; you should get 6528.06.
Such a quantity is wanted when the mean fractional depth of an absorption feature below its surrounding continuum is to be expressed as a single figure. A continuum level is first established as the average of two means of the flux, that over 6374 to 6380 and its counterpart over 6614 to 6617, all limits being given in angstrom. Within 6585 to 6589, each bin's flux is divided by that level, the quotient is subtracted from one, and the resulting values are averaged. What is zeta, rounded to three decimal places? 0.019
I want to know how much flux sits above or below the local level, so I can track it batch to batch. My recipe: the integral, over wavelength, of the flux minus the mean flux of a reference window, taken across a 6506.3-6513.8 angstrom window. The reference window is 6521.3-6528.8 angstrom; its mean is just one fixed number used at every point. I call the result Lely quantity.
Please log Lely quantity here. -2.2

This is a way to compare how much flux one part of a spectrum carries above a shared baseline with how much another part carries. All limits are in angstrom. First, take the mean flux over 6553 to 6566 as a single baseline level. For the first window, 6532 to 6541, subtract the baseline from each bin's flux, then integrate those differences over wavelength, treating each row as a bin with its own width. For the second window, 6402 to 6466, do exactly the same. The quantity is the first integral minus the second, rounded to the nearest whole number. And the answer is 29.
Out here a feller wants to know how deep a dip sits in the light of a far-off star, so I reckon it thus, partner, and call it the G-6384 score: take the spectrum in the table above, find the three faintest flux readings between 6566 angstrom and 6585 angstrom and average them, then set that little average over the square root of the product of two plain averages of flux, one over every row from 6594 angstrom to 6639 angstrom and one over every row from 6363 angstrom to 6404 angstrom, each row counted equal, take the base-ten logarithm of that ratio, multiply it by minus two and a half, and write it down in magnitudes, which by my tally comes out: -0.031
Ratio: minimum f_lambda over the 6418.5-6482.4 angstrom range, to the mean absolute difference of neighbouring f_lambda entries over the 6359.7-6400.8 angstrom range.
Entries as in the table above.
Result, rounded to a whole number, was 130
